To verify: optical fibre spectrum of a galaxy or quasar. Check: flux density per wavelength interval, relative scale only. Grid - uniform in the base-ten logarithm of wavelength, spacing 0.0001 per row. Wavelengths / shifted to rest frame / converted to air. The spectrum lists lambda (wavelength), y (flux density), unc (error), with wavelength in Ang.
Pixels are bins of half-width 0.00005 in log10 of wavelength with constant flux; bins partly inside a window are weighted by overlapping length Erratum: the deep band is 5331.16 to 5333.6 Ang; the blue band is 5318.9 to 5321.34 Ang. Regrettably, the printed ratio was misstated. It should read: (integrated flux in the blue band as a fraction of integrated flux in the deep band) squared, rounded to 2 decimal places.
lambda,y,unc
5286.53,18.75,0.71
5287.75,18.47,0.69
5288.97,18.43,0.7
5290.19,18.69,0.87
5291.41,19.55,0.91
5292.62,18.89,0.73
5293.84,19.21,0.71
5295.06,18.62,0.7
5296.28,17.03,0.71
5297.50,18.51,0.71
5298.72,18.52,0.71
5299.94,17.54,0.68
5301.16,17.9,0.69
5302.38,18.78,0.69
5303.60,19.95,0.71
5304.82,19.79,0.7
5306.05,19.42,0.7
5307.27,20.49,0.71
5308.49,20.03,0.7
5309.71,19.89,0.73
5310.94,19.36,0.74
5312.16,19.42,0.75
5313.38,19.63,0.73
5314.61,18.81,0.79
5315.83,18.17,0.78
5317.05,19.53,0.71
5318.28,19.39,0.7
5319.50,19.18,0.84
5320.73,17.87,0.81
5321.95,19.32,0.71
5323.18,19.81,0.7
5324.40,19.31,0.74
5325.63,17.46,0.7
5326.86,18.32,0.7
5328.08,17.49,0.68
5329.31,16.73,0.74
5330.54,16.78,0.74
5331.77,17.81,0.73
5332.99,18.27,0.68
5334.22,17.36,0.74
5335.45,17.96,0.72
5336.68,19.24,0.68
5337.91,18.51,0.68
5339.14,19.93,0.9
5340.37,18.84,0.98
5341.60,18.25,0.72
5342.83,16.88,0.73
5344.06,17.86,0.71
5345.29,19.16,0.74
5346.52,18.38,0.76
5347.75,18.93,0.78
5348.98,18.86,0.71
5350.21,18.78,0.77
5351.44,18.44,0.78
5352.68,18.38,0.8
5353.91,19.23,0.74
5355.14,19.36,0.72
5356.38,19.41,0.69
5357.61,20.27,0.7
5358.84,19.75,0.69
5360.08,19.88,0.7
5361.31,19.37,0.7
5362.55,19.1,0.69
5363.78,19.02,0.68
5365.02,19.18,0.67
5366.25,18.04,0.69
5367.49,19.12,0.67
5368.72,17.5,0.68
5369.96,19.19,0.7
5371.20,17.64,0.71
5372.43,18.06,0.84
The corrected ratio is 1.05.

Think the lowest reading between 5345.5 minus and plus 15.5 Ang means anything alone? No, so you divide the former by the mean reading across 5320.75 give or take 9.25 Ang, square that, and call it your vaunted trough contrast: 0.81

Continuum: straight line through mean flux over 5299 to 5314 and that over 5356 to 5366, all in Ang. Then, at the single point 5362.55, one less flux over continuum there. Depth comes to 0.02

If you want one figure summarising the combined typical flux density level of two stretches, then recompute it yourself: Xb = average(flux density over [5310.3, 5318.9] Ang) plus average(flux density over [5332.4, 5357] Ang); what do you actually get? 37.8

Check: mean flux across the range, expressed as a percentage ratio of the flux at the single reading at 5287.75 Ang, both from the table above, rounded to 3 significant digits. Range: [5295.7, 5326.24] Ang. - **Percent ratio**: 103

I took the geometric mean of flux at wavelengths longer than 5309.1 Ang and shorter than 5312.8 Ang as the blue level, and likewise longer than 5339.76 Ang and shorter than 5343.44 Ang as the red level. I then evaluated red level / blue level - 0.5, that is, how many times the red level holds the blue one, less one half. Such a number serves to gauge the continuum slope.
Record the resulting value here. 0.42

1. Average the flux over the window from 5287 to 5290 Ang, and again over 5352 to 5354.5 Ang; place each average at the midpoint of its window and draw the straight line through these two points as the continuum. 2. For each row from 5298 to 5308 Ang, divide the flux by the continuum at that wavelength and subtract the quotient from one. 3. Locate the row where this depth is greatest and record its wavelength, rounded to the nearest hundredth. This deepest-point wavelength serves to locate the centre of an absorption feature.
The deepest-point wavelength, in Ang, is 5299.94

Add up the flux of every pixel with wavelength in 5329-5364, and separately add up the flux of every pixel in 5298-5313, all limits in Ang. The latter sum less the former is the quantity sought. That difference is -310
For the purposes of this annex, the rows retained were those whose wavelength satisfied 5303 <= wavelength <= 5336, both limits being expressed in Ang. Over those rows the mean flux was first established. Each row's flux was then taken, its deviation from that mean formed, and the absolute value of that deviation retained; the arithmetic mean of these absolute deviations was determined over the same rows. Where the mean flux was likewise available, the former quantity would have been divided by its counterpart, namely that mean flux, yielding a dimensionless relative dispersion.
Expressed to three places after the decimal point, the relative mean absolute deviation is 0.049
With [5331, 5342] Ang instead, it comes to 0.032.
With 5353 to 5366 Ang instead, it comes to 0.016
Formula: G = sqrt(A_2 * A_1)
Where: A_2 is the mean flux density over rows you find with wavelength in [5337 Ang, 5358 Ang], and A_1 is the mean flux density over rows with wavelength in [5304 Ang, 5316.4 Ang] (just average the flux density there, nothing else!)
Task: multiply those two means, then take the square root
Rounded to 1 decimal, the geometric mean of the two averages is 19.1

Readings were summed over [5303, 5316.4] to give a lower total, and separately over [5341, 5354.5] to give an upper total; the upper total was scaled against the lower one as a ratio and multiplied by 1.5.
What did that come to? 1.42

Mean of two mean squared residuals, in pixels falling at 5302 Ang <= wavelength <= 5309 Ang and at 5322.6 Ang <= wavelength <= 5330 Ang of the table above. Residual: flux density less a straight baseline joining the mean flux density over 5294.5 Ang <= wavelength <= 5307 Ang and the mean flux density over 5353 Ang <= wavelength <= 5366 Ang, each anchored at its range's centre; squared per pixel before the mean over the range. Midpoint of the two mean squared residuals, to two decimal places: 1.63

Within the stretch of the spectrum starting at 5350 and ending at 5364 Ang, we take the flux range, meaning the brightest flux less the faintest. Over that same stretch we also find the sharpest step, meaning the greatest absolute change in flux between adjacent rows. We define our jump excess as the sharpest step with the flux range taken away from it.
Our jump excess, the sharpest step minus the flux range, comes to -1.03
